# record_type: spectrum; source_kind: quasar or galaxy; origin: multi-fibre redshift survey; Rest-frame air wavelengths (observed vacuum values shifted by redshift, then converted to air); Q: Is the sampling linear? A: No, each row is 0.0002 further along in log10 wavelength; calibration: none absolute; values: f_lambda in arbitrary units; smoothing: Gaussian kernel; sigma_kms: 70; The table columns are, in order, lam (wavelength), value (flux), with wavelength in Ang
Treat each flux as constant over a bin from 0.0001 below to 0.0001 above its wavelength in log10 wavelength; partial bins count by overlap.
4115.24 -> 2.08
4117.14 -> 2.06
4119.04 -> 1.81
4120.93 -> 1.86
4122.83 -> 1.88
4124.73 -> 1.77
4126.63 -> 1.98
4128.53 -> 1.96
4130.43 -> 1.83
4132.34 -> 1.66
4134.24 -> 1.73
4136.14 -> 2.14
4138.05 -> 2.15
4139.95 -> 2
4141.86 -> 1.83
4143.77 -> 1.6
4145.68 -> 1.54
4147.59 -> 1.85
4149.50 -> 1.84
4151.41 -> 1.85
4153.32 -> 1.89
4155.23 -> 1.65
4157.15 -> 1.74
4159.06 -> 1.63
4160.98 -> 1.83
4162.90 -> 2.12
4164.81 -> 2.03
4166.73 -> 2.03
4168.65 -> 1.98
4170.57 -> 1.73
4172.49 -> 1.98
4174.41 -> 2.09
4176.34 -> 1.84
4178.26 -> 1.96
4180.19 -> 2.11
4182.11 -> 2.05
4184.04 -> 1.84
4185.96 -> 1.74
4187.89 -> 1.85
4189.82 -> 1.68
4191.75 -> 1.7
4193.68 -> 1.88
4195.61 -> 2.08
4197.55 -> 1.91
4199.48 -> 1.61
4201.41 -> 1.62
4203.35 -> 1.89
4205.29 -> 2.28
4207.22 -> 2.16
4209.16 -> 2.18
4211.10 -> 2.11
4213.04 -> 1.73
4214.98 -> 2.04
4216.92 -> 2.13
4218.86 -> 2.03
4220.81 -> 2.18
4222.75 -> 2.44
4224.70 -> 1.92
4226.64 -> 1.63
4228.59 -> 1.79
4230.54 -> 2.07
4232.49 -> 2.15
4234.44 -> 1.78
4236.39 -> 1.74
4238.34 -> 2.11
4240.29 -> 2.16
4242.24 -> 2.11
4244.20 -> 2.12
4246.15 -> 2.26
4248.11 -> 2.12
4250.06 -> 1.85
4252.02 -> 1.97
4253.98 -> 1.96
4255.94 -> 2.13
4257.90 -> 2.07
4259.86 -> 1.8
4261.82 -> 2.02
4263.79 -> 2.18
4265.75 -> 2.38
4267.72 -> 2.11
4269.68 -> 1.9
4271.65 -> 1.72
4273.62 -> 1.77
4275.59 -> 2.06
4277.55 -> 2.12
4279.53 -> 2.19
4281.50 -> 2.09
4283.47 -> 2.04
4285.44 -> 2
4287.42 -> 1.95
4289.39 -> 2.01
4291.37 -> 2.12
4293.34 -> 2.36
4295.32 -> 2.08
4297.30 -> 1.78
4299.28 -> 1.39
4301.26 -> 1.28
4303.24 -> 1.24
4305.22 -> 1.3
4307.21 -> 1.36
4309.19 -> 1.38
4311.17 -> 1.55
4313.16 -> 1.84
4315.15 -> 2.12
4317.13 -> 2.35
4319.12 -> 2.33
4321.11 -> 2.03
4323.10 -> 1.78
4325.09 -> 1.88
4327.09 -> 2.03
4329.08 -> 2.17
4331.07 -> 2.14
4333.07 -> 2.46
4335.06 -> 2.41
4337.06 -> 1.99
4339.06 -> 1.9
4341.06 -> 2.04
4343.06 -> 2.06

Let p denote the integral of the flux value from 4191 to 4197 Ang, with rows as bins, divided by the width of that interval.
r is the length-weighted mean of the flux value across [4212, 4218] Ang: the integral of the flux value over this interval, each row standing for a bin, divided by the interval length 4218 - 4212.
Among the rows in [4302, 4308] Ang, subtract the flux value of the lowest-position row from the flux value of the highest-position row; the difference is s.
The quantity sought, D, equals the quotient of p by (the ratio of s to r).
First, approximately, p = 1.89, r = 1.97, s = 0.1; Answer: 31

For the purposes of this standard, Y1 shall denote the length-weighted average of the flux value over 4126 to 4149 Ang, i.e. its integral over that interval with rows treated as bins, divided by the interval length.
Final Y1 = 1.85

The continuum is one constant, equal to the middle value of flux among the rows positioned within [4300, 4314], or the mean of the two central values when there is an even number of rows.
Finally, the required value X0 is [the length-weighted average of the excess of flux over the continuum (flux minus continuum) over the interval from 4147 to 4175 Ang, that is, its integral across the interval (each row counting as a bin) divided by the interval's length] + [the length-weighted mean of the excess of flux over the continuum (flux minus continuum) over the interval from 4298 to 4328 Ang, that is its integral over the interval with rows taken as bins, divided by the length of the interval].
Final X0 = 0.88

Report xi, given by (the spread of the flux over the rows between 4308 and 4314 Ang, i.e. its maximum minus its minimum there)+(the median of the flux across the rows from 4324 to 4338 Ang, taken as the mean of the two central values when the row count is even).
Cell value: 2.60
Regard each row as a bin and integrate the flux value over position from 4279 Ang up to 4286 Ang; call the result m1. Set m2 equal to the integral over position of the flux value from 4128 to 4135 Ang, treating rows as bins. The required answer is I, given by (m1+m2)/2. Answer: 13.53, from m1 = 14.6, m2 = 12.5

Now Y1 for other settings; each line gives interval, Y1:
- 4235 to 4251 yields 2.05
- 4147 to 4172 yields 1.86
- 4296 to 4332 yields 1.78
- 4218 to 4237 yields 1.98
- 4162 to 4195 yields 1.92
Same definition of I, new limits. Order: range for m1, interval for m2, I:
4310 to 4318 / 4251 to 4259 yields 15.90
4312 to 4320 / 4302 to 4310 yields 13.85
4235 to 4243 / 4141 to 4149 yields 14.91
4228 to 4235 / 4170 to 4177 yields 13.60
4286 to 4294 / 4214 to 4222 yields 16.80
